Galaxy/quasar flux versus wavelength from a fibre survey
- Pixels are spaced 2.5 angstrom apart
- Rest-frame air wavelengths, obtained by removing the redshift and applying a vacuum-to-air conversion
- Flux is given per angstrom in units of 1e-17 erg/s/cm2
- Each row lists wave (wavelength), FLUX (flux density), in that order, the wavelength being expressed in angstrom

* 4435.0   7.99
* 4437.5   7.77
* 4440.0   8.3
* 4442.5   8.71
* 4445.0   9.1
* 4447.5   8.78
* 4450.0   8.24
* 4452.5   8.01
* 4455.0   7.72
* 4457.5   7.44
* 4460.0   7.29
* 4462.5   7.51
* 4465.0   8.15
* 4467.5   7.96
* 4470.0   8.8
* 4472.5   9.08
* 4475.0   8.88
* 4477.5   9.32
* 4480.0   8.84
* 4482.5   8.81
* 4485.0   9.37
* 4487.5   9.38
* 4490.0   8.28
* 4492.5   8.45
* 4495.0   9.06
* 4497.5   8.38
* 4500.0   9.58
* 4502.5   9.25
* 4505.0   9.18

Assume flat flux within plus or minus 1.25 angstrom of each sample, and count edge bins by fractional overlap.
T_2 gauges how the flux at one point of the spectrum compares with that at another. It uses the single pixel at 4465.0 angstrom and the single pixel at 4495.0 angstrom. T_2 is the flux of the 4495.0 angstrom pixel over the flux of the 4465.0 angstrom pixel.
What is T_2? 1.11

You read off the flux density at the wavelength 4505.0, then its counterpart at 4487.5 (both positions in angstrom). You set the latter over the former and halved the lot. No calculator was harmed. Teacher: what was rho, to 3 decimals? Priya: 0.511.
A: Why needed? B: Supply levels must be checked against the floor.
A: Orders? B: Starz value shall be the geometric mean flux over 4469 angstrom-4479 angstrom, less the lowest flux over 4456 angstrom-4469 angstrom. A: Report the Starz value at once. 1.7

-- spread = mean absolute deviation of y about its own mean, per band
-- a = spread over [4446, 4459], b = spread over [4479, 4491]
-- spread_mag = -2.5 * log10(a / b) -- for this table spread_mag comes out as -0.1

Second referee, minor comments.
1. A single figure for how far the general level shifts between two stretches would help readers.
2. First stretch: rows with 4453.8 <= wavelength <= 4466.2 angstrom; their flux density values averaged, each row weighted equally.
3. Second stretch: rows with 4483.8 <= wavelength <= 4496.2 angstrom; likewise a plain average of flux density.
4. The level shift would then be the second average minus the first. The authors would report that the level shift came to 1.3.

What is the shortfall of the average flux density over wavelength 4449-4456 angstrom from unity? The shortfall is -7.0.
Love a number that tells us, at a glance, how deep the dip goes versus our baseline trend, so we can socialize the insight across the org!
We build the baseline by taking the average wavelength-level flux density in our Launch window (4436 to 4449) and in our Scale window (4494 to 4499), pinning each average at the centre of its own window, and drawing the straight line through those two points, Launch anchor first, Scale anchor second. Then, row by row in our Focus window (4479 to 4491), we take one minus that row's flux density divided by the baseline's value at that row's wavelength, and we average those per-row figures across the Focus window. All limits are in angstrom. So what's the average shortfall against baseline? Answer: -0.029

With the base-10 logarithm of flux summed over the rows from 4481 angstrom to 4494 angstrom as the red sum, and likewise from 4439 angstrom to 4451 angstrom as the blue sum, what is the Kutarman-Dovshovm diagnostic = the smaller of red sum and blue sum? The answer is 4.68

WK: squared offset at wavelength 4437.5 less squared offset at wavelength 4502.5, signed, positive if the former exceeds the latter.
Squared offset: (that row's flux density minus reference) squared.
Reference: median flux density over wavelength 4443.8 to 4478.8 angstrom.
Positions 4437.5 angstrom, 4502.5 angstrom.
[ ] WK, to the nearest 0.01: -0.93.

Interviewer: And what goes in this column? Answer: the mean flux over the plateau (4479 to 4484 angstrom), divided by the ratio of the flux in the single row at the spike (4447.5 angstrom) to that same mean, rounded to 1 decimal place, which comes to 8.9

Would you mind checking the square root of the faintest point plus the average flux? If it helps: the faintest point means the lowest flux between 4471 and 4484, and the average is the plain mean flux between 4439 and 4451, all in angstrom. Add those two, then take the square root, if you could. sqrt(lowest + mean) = 4.18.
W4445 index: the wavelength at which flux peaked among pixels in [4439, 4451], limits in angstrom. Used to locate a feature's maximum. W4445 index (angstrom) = 4445.0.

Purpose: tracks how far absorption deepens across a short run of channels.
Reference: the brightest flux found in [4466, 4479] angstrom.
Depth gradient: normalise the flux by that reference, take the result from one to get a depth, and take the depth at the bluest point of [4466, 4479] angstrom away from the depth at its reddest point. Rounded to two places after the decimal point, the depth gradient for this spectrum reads -0.15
